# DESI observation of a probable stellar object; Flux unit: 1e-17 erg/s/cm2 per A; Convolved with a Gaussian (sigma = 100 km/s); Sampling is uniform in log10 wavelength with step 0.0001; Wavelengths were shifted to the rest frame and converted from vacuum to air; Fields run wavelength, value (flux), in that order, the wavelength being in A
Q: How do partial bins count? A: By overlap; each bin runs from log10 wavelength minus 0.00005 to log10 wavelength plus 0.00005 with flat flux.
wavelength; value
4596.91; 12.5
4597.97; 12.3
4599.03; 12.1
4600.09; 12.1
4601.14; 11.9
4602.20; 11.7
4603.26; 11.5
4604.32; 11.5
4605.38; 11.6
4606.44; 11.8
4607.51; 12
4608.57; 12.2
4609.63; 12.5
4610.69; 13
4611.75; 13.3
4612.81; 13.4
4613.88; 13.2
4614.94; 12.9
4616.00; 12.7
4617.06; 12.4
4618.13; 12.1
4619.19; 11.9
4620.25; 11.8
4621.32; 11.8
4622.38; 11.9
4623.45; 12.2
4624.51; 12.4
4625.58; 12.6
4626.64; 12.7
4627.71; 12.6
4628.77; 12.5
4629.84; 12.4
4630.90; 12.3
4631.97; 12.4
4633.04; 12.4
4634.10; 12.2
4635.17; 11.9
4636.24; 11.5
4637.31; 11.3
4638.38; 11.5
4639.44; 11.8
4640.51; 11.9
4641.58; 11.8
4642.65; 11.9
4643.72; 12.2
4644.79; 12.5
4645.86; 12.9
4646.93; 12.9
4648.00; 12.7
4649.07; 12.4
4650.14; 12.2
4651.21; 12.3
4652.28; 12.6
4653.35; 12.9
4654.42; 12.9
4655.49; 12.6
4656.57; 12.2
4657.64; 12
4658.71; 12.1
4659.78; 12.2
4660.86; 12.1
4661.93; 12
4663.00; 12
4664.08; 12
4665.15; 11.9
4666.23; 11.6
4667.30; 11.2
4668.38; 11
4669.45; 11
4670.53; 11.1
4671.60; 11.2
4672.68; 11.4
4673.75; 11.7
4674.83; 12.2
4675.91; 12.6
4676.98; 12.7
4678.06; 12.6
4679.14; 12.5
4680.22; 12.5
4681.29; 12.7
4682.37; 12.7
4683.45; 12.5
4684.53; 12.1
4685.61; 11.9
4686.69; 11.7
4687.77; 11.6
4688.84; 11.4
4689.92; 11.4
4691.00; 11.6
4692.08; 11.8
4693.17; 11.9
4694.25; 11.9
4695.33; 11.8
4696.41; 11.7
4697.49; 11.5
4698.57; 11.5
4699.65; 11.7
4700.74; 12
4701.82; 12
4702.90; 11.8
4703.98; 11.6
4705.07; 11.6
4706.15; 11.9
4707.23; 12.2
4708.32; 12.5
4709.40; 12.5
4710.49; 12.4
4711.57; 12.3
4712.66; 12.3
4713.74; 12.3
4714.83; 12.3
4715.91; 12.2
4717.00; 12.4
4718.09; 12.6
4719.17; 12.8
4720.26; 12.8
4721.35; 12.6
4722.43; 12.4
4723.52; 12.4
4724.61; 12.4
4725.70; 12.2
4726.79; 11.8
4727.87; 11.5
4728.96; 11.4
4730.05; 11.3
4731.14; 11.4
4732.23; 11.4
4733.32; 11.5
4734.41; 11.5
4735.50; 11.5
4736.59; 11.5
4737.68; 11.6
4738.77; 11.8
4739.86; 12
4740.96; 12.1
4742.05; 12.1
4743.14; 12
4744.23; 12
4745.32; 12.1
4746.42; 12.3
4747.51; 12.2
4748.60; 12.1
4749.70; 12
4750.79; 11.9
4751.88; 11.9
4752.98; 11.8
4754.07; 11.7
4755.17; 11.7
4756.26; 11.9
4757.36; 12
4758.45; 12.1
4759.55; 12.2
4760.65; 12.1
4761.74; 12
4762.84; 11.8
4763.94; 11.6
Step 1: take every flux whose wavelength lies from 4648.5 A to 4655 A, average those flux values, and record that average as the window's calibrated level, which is 12.6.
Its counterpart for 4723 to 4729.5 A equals 12.0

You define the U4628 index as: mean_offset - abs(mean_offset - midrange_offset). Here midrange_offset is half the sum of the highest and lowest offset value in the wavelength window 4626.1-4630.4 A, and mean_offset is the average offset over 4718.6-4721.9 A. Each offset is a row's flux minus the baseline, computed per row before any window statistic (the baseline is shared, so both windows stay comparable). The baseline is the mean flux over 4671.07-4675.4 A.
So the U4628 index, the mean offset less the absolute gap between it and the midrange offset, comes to 0.9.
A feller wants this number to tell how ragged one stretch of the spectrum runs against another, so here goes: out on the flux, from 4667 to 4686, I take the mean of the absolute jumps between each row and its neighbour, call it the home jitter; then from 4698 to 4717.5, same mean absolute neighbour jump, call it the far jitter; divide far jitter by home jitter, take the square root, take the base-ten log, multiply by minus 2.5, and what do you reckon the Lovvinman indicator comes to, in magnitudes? 0.16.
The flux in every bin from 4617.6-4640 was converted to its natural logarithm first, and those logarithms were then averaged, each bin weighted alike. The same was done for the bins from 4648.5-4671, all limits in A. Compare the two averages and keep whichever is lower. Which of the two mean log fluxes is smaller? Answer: 2.49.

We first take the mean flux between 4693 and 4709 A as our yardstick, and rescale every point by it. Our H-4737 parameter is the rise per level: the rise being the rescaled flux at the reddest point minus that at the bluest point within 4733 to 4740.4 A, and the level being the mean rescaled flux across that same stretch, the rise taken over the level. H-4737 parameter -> 0.04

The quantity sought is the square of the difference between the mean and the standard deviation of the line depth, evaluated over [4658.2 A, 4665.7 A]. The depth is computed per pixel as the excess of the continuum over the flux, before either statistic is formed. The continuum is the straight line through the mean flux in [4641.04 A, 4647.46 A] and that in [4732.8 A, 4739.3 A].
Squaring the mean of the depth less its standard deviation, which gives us 0.01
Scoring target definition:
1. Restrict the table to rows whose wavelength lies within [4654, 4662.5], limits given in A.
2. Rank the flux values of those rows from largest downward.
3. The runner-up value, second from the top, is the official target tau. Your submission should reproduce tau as 12.6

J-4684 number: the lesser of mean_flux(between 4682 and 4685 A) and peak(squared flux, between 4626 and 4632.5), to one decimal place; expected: 12.4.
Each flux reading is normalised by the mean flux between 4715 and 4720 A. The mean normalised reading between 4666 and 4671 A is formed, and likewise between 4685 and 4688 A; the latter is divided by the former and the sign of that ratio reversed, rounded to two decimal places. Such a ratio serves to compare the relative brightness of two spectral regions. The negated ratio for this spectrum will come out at -1.05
